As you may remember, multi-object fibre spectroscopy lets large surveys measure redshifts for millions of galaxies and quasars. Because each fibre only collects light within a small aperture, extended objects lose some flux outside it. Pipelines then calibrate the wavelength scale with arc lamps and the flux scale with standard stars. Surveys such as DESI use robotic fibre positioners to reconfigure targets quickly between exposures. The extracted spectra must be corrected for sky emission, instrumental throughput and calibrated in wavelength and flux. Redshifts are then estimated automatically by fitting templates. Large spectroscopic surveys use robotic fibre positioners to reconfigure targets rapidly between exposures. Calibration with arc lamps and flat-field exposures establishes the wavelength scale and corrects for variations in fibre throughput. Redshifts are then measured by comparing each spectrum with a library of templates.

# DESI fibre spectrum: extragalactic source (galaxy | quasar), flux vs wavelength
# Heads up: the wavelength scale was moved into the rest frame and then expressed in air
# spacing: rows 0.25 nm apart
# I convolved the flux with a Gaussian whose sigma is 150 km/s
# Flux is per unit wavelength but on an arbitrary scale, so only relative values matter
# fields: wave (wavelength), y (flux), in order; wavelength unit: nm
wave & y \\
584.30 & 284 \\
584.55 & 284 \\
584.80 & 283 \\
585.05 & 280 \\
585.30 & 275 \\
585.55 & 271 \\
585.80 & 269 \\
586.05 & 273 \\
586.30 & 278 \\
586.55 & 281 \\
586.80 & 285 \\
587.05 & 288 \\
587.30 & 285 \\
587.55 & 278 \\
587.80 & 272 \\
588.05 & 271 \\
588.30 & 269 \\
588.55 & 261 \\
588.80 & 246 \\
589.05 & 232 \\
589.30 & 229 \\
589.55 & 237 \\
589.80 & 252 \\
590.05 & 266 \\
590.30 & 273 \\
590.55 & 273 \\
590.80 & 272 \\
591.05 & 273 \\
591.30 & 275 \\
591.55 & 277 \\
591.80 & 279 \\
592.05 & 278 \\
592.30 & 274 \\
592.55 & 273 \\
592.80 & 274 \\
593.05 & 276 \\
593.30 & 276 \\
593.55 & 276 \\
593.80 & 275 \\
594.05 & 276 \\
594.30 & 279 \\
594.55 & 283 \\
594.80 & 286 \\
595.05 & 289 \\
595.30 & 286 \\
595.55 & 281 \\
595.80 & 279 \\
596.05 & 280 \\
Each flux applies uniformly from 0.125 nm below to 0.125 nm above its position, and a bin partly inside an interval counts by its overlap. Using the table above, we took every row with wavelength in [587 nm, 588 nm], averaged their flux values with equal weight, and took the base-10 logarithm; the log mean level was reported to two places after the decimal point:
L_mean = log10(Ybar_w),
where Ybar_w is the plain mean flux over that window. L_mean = 2.45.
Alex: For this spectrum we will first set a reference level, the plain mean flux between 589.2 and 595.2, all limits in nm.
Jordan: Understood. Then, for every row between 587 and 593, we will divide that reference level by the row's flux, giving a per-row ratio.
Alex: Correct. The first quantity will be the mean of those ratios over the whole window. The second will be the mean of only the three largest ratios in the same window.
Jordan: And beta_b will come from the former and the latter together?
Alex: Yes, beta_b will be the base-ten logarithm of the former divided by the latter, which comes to -0.058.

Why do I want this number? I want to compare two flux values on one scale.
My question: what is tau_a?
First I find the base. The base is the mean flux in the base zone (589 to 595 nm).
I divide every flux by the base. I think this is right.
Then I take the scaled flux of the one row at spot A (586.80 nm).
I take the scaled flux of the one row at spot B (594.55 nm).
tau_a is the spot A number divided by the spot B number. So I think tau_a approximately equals 1.01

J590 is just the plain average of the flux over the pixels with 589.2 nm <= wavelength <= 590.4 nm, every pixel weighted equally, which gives 251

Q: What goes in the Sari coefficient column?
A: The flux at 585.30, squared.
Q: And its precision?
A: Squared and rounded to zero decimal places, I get 75625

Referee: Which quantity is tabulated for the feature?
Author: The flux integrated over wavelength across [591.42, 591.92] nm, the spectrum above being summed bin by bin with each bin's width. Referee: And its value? 139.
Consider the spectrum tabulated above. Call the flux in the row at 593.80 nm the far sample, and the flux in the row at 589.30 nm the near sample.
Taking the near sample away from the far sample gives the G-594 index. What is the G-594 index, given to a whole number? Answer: 46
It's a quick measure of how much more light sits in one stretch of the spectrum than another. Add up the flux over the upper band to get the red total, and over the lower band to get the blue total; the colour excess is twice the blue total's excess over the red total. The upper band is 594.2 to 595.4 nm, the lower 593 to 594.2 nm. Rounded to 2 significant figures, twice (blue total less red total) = -88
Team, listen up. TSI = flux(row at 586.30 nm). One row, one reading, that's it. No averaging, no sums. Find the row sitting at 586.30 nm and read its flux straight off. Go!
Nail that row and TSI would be 278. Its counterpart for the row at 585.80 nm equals 269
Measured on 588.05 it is 271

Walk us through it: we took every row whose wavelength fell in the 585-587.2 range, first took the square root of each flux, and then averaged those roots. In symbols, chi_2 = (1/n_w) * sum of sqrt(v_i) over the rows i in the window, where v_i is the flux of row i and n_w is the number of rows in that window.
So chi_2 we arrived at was 16.7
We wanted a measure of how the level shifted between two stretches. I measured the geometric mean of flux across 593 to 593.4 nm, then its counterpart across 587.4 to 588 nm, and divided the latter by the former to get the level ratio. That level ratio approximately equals 1.00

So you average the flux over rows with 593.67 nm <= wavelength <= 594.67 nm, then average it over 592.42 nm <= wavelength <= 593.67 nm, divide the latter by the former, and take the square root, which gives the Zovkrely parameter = 0.994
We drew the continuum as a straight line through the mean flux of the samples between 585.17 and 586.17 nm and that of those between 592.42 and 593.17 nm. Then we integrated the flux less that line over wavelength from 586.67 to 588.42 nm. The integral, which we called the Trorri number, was 10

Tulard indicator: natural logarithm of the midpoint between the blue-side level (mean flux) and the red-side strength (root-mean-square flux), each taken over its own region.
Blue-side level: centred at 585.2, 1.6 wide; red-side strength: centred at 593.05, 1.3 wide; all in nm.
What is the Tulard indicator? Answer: 5.62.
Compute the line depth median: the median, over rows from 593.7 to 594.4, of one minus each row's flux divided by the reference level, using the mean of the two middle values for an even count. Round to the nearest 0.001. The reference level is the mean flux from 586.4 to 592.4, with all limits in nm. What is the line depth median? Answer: -0.031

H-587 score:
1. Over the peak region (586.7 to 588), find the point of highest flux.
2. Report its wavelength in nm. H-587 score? 587.05 nm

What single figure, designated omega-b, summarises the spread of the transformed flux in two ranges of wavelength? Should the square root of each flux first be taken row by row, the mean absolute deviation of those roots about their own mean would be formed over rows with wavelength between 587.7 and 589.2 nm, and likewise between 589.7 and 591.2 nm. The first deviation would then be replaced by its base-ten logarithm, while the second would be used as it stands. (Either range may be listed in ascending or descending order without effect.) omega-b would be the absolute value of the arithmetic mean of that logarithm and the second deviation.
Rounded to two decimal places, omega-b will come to 0.10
